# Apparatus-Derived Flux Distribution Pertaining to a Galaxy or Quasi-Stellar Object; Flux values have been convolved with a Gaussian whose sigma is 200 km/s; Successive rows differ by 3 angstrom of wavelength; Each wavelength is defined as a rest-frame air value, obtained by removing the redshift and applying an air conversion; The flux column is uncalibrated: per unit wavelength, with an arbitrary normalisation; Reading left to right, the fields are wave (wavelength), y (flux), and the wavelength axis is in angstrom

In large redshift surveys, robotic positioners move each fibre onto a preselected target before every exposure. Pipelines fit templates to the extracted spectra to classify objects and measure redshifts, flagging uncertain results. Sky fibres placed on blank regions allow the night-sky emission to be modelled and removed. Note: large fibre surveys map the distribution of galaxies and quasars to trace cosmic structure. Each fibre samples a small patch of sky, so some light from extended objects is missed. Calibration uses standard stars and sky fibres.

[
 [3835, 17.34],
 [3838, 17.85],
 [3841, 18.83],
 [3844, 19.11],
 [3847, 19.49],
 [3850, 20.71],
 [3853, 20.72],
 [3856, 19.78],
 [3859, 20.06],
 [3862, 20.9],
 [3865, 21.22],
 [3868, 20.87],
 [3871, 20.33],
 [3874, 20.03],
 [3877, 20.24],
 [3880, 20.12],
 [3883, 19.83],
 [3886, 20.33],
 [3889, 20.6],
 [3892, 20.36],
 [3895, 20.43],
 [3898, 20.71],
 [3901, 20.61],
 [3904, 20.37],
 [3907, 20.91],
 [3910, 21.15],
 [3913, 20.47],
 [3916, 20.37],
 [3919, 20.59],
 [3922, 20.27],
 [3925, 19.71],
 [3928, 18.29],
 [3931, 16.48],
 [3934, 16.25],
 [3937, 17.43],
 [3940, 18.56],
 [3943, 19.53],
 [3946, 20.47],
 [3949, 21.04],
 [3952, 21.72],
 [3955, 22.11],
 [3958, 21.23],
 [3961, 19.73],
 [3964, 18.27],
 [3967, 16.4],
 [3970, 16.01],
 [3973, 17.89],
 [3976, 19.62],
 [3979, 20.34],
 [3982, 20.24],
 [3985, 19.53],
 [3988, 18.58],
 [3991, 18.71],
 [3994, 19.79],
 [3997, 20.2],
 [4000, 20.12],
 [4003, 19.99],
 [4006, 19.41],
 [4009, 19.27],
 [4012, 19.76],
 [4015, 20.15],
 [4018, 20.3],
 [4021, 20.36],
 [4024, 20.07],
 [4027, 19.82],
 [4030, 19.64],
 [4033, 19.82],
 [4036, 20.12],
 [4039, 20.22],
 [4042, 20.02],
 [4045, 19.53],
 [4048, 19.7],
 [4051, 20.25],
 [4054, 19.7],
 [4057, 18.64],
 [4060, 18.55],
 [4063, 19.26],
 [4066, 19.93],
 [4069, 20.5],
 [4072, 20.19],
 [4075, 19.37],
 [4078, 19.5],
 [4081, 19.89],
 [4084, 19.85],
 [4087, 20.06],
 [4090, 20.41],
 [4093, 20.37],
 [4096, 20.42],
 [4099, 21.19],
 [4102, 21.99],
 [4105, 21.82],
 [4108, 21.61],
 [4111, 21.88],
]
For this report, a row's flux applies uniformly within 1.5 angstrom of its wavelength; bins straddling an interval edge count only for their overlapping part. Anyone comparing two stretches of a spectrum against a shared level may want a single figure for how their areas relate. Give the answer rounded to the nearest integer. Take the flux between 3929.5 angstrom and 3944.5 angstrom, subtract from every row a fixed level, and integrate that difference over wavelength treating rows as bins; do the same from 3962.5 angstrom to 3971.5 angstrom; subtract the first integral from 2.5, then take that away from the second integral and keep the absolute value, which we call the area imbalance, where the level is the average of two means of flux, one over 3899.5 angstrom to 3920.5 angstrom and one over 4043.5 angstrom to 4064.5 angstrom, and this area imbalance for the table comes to 66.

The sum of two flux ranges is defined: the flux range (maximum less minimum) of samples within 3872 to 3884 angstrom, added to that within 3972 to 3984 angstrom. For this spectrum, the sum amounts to 2.9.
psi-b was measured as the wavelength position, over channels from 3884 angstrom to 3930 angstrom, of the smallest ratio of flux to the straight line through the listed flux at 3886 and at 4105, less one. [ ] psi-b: 3928 angstrom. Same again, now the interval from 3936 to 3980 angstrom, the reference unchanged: 3970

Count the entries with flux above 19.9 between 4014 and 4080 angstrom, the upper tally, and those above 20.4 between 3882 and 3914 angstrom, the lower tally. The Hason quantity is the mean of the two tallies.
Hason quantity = 9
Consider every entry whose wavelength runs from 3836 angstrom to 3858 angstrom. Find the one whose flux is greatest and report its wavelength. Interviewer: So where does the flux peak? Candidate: 3853 angstrom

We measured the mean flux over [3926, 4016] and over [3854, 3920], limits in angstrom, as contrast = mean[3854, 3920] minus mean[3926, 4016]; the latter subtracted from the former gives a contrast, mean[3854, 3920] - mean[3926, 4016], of 1.2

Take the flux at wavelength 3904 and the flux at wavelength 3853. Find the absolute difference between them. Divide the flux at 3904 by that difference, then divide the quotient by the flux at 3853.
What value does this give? 2.8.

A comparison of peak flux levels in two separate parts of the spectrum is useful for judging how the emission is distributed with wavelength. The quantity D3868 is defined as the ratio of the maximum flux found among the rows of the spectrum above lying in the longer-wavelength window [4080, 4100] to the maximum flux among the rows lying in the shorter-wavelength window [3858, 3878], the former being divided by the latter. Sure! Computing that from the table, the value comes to 1.00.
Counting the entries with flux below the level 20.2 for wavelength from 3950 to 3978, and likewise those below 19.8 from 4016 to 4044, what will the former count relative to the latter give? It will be 6.0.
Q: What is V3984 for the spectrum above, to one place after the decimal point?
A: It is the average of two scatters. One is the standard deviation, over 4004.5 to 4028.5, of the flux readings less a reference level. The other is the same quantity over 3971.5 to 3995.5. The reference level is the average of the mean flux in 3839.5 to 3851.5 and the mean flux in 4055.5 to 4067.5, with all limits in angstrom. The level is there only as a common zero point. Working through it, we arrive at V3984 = 0.6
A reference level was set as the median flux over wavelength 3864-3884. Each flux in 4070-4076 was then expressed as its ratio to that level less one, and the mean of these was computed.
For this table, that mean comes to -0.02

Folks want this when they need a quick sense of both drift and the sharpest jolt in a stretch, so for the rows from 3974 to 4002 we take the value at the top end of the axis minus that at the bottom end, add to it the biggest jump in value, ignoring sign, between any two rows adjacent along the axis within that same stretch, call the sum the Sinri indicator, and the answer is 1.6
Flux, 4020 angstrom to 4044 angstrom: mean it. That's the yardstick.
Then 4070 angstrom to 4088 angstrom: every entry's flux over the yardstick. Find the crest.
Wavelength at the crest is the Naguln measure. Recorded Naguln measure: 4072 angstrom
